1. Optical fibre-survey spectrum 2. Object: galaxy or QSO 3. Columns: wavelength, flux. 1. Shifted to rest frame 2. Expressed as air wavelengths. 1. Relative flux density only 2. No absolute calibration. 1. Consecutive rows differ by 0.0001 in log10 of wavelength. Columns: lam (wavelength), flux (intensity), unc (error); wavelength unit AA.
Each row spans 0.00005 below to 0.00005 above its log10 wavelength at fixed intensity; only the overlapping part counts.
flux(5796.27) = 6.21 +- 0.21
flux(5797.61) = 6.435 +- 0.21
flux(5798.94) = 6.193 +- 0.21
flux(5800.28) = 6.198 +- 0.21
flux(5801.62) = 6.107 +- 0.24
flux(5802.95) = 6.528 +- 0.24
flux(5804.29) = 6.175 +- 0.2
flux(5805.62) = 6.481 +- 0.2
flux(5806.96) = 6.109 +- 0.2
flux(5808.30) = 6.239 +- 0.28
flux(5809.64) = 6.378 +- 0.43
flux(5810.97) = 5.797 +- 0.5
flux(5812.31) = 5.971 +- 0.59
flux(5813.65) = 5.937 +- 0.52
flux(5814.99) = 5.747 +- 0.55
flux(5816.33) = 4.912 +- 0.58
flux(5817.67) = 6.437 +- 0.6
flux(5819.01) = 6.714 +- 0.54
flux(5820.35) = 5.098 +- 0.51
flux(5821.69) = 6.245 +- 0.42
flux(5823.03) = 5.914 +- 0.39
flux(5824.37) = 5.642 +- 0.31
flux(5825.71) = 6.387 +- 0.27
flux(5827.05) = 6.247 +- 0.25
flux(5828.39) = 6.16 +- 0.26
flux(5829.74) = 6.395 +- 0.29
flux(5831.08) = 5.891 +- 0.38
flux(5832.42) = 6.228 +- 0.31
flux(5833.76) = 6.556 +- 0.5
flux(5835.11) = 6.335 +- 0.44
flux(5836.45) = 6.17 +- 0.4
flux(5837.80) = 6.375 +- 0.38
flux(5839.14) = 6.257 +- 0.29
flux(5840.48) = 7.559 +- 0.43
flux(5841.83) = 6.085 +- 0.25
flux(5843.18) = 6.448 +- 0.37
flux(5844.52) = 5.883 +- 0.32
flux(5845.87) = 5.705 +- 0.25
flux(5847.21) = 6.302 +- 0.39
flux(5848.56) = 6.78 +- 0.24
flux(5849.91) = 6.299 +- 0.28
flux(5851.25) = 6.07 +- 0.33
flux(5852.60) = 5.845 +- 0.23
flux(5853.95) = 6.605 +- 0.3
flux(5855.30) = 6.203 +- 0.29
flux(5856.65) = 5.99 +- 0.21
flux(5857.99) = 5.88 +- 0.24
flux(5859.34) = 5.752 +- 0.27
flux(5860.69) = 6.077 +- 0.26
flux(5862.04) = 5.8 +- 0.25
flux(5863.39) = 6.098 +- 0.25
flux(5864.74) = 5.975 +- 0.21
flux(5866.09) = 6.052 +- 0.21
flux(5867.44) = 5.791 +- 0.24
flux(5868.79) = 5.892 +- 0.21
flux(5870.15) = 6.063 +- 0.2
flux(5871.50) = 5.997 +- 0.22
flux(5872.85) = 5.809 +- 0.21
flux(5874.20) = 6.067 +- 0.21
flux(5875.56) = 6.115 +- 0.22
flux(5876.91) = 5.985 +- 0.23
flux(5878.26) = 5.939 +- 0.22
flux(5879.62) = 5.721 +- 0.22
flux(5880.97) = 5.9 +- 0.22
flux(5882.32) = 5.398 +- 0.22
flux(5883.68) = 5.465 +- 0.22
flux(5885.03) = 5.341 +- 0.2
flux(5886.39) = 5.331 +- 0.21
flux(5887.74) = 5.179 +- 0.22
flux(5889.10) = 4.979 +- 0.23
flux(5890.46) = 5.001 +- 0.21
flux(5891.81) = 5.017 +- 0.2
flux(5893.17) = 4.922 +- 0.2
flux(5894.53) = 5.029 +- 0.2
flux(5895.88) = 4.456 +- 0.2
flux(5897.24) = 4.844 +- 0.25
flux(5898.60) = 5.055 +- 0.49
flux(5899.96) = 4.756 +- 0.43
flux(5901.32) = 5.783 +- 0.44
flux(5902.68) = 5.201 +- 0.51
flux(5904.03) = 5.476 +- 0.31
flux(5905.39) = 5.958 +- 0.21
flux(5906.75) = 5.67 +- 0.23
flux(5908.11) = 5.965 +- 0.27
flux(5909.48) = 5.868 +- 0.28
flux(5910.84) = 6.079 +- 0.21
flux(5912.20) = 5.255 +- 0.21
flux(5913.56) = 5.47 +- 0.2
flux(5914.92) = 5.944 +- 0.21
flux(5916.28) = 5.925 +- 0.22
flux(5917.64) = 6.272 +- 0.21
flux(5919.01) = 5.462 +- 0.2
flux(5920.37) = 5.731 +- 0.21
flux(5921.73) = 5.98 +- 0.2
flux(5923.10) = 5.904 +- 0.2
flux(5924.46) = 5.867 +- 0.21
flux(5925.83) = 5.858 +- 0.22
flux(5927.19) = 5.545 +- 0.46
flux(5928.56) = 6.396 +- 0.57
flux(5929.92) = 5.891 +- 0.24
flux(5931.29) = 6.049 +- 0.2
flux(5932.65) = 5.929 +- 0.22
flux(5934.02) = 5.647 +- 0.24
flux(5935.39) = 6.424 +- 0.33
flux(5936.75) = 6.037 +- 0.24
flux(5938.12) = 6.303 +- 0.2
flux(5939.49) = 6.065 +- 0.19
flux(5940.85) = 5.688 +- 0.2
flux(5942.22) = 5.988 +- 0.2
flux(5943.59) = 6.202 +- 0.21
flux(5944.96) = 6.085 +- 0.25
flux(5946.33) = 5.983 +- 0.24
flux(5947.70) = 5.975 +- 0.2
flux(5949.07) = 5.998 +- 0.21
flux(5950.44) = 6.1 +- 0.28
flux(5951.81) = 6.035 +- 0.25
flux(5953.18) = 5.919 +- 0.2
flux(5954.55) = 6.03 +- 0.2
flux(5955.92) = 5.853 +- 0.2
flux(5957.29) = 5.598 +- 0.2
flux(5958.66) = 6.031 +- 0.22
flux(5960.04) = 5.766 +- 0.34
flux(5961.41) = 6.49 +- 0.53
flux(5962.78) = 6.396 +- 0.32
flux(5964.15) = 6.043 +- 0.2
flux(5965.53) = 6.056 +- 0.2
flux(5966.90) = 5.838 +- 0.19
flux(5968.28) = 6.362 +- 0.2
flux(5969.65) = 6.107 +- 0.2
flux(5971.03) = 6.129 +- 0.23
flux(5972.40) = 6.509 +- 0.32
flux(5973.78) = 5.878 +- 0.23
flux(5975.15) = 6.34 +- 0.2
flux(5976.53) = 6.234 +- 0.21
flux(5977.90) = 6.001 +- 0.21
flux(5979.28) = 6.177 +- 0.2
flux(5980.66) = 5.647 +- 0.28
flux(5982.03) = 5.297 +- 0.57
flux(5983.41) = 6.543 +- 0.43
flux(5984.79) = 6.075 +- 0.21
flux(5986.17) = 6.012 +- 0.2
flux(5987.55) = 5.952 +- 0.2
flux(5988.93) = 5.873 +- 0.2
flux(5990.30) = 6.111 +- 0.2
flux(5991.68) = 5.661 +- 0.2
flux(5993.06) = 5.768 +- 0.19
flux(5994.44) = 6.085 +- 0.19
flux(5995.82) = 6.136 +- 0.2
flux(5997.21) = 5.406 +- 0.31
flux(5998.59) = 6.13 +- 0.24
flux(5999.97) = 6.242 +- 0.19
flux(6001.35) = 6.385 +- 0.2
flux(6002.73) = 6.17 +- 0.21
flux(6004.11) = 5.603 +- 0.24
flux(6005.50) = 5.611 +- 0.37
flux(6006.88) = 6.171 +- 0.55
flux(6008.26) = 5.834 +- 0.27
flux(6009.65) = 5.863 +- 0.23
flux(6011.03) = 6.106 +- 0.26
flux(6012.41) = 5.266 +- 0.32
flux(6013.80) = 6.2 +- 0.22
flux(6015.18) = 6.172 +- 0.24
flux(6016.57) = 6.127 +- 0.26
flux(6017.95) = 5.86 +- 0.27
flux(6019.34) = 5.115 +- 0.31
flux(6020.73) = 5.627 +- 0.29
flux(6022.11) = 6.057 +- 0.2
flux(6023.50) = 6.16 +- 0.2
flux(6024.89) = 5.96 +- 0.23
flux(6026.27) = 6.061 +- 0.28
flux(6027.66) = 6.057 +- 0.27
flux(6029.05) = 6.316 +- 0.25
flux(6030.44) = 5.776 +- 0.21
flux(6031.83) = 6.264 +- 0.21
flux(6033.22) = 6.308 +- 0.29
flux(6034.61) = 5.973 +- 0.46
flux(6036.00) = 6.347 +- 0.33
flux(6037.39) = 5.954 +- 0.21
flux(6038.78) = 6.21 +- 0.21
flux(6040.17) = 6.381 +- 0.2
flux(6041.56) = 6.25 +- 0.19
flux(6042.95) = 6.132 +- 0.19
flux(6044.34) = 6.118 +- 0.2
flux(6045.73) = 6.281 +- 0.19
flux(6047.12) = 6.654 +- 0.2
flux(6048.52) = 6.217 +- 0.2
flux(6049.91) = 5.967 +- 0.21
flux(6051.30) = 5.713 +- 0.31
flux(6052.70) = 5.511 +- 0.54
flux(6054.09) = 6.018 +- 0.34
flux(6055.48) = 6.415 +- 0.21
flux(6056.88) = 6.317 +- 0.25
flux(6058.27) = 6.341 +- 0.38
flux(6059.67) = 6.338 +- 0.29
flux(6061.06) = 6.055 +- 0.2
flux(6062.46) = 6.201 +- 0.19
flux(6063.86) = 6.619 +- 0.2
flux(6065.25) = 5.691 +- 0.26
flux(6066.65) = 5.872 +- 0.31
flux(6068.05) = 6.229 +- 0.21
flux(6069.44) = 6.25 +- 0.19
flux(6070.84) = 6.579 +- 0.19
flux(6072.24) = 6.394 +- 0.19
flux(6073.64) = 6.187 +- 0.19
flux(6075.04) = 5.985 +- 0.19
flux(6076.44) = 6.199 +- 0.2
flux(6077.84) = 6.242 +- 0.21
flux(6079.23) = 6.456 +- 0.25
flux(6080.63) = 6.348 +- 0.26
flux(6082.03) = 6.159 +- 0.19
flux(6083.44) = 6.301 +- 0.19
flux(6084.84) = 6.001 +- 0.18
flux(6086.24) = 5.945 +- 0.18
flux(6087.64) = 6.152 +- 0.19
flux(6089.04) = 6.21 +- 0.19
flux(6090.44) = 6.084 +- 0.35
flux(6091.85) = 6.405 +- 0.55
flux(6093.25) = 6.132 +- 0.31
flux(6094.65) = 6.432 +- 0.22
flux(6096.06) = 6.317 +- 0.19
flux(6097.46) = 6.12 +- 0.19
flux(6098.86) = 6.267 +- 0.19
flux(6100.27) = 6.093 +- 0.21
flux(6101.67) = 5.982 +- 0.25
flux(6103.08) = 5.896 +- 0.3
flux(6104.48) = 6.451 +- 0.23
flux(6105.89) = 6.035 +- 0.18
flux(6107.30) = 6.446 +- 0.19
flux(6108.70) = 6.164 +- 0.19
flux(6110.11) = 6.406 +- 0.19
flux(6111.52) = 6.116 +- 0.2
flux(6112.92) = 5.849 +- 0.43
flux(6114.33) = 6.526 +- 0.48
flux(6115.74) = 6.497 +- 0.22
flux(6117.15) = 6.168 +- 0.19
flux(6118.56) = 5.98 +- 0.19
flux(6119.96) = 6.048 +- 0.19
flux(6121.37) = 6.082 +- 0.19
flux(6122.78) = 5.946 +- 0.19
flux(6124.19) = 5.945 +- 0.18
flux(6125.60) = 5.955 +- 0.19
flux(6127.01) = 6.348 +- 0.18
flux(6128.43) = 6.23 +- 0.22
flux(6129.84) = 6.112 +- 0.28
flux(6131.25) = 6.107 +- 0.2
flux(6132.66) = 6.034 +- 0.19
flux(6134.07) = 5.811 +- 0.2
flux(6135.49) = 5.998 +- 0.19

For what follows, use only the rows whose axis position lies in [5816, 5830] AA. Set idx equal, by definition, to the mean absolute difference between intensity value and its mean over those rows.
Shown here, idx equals 0.45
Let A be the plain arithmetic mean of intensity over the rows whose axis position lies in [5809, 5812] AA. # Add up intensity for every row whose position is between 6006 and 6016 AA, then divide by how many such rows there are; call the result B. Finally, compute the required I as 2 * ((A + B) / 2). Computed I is 12.0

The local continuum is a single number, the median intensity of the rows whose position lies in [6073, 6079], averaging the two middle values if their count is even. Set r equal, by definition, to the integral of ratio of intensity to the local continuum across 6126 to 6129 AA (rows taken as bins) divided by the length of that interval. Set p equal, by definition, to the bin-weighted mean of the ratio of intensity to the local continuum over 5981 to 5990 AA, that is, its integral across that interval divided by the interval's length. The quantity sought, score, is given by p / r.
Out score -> 0.95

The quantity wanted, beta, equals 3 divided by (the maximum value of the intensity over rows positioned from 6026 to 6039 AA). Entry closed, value 0.473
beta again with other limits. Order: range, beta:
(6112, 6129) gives 0.460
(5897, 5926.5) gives 0.478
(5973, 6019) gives 0.459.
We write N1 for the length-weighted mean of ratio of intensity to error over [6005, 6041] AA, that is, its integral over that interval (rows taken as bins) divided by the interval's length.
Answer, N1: 23.4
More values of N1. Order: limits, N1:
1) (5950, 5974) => 25.9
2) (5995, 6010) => 24.1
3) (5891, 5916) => 21.5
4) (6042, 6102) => 27.9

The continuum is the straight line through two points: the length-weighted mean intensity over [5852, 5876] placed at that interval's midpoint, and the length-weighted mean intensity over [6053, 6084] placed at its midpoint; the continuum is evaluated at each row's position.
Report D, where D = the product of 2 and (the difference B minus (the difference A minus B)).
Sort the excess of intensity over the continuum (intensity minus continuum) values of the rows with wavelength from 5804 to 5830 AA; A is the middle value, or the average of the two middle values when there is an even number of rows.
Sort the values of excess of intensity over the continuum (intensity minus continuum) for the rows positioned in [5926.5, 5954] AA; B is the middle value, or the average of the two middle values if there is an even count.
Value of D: -0.76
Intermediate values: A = 0.22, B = -0.08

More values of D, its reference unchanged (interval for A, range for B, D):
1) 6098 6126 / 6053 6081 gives 0.43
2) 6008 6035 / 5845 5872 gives 0.34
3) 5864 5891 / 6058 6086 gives 0.33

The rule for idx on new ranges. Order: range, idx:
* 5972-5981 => 0.23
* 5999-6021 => 0.30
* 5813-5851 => 0.35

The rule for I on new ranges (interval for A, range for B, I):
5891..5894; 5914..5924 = 10.9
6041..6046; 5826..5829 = 12.4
